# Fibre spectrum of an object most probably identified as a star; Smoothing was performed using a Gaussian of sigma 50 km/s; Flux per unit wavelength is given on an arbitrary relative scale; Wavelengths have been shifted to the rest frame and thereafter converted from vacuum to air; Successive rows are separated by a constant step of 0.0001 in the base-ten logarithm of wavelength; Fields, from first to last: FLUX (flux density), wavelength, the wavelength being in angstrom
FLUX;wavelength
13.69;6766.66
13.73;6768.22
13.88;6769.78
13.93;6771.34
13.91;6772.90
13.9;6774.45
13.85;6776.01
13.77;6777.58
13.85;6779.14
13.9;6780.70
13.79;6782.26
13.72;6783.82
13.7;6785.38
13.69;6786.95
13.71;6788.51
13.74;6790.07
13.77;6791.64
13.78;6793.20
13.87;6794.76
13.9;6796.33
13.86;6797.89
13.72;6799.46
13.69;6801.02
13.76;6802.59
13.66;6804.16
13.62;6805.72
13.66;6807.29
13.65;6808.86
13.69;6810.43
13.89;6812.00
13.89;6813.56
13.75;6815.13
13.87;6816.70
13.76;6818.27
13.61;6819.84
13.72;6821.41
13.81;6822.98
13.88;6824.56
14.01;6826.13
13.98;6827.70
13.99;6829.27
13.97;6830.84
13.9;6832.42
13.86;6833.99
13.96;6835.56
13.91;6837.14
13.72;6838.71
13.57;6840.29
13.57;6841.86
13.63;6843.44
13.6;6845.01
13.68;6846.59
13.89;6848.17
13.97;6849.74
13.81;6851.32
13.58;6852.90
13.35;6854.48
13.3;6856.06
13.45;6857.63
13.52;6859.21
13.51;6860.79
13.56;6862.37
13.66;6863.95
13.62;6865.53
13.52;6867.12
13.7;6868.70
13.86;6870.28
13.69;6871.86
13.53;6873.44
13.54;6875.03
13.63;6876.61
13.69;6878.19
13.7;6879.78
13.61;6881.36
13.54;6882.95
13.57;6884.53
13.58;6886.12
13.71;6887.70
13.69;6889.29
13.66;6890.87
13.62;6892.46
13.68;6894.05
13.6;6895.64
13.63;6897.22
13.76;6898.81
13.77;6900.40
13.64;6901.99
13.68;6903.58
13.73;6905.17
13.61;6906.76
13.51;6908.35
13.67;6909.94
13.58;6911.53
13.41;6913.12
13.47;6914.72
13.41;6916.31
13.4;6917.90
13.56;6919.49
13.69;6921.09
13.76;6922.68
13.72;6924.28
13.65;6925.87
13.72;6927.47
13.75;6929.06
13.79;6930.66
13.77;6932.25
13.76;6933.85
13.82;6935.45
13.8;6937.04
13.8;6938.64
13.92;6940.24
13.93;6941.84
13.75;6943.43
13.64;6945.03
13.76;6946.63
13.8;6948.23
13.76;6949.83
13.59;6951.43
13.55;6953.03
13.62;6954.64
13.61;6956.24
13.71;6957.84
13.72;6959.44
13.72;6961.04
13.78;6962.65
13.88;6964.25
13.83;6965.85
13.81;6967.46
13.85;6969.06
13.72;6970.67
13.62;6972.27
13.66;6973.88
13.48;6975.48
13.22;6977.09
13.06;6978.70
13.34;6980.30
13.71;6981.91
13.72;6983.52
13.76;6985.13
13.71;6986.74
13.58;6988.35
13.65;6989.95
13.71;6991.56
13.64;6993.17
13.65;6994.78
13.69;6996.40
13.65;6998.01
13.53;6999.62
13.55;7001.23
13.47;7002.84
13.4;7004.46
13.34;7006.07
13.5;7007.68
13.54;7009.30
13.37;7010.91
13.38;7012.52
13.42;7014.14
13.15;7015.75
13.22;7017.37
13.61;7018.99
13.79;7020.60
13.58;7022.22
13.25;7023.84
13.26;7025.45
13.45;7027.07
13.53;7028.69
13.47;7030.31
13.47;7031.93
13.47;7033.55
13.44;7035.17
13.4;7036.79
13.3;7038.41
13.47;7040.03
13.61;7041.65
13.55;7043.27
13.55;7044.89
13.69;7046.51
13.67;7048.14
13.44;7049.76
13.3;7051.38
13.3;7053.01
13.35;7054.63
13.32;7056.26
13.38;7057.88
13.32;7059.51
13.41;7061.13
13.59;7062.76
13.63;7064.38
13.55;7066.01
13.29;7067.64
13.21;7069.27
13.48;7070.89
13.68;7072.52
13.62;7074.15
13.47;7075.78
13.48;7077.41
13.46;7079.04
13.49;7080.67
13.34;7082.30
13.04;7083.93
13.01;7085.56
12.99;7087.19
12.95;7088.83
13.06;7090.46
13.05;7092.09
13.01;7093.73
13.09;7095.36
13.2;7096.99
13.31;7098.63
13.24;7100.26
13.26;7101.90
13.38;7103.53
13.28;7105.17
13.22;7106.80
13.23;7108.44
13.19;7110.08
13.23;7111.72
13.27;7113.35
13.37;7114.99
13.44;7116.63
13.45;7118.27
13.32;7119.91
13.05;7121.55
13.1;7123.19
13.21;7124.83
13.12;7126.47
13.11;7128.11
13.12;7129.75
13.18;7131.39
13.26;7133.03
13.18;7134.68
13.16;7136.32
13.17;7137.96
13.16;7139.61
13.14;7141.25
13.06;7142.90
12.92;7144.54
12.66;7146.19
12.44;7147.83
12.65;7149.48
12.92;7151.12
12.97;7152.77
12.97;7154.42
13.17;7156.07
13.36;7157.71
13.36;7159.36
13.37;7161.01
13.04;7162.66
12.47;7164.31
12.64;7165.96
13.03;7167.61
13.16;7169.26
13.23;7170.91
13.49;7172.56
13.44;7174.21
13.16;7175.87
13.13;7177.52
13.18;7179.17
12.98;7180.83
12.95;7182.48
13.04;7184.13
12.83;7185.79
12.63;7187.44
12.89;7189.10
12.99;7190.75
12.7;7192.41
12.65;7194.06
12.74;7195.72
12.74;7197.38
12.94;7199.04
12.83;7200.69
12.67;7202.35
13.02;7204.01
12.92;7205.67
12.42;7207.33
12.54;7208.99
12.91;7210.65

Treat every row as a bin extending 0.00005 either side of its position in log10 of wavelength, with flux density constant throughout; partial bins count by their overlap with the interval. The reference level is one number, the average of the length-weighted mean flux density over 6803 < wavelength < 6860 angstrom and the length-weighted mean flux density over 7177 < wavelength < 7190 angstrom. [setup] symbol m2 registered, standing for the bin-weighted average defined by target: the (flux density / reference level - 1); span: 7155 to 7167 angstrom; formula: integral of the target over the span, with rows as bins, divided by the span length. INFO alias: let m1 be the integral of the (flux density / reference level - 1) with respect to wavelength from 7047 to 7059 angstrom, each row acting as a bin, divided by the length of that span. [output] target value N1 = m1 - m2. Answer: 0.026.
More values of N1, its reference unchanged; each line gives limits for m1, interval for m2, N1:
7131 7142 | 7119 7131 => 0.002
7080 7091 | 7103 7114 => -0.010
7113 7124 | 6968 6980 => -0.017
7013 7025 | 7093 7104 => 0.016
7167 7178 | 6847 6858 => -0.029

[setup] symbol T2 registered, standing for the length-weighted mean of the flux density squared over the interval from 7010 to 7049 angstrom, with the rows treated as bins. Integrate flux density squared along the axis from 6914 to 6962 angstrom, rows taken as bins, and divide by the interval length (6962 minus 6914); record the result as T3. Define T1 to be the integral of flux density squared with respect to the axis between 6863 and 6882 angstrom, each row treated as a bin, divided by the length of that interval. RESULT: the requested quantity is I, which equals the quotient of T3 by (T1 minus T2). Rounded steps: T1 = 186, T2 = 181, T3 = 188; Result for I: 38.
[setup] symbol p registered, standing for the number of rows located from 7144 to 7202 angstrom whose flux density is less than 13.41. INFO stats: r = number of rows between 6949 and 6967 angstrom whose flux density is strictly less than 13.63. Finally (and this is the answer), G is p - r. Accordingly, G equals 29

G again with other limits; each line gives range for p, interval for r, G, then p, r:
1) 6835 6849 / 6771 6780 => 0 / 0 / 0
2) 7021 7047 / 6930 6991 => -6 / 4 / 10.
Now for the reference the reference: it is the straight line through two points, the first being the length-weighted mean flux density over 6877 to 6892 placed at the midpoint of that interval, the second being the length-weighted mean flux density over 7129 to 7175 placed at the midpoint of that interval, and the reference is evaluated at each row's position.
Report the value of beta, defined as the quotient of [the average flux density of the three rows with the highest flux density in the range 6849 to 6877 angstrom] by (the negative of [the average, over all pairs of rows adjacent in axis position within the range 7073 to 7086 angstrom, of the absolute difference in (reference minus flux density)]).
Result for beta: -143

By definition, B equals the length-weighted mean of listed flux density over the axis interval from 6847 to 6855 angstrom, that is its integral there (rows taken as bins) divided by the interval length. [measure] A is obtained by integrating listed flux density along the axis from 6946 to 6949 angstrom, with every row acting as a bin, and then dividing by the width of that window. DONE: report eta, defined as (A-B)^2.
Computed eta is 0.00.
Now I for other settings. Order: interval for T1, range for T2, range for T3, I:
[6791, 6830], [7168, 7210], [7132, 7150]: 7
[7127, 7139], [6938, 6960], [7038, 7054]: -12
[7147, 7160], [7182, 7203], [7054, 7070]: 42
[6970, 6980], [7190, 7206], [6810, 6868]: 11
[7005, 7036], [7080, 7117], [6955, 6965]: 30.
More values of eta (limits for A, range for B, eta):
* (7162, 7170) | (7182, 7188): 0.00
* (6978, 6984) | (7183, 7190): 0.35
